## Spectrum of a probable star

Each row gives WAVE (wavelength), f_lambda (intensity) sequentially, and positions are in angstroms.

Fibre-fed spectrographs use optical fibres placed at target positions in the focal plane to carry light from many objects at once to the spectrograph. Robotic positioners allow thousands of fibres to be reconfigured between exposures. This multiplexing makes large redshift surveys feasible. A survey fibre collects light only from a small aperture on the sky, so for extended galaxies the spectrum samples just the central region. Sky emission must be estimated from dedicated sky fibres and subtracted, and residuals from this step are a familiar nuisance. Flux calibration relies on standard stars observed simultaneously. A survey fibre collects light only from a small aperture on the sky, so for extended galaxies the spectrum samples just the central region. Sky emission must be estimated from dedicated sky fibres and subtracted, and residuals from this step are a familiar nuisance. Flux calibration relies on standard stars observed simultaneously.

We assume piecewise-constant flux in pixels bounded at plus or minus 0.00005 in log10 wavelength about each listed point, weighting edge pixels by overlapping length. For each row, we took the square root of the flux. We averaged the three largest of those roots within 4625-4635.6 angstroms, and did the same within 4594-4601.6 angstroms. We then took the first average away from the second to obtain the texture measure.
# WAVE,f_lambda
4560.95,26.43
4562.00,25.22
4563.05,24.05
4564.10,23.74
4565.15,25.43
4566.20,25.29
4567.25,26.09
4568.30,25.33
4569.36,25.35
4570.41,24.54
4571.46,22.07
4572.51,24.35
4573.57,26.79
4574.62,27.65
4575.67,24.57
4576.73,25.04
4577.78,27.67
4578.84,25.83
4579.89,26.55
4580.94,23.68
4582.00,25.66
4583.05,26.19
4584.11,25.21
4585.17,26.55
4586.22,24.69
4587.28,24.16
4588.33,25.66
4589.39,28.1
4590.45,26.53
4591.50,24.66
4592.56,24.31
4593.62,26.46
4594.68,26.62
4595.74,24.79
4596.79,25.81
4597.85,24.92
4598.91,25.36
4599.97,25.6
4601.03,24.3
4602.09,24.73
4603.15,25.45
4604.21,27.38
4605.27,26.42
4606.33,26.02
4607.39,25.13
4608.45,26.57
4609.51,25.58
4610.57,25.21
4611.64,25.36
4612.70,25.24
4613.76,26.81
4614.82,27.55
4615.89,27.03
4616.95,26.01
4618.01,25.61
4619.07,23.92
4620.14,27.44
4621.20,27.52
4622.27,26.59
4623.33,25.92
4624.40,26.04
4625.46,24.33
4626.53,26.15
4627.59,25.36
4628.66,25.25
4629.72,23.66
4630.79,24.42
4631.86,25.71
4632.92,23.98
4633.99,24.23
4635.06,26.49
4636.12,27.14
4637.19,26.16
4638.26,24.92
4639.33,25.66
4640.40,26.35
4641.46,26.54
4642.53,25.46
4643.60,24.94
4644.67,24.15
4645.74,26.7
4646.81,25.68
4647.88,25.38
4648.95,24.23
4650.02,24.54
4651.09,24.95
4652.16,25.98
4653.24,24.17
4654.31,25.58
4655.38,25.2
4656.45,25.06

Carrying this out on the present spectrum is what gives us -0.011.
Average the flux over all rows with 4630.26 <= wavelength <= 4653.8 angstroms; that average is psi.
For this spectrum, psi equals 25.4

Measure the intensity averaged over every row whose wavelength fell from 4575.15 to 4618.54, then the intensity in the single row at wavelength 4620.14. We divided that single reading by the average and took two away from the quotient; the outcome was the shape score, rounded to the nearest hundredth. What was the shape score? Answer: -0.93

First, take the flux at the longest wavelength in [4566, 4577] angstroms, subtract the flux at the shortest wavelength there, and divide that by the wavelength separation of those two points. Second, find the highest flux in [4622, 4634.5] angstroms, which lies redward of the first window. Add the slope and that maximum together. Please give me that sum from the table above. 26.6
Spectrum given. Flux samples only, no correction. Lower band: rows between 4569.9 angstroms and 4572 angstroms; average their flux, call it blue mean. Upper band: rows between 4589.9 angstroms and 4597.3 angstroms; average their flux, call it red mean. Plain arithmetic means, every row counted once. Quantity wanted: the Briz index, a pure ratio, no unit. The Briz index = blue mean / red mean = 0.91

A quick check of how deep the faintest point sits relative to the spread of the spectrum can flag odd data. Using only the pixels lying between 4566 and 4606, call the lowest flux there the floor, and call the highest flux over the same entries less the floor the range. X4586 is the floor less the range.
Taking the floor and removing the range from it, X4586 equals 16.0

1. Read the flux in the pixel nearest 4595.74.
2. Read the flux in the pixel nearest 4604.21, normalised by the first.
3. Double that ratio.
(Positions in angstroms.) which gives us 2.21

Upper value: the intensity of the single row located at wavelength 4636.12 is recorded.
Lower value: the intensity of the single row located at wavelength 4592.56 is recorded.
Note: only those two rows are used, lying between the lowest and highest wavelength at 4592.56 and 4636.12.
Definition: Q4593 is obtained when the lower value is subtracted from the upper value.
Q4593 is 2.8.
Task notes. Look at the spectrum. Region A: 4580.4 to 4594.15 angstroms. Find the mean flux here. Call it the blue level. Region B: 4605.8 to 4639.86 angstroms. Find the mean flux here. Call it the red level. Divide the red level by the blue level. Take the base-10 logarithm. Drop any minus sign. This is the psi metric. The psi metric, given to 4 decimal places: 0.0032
